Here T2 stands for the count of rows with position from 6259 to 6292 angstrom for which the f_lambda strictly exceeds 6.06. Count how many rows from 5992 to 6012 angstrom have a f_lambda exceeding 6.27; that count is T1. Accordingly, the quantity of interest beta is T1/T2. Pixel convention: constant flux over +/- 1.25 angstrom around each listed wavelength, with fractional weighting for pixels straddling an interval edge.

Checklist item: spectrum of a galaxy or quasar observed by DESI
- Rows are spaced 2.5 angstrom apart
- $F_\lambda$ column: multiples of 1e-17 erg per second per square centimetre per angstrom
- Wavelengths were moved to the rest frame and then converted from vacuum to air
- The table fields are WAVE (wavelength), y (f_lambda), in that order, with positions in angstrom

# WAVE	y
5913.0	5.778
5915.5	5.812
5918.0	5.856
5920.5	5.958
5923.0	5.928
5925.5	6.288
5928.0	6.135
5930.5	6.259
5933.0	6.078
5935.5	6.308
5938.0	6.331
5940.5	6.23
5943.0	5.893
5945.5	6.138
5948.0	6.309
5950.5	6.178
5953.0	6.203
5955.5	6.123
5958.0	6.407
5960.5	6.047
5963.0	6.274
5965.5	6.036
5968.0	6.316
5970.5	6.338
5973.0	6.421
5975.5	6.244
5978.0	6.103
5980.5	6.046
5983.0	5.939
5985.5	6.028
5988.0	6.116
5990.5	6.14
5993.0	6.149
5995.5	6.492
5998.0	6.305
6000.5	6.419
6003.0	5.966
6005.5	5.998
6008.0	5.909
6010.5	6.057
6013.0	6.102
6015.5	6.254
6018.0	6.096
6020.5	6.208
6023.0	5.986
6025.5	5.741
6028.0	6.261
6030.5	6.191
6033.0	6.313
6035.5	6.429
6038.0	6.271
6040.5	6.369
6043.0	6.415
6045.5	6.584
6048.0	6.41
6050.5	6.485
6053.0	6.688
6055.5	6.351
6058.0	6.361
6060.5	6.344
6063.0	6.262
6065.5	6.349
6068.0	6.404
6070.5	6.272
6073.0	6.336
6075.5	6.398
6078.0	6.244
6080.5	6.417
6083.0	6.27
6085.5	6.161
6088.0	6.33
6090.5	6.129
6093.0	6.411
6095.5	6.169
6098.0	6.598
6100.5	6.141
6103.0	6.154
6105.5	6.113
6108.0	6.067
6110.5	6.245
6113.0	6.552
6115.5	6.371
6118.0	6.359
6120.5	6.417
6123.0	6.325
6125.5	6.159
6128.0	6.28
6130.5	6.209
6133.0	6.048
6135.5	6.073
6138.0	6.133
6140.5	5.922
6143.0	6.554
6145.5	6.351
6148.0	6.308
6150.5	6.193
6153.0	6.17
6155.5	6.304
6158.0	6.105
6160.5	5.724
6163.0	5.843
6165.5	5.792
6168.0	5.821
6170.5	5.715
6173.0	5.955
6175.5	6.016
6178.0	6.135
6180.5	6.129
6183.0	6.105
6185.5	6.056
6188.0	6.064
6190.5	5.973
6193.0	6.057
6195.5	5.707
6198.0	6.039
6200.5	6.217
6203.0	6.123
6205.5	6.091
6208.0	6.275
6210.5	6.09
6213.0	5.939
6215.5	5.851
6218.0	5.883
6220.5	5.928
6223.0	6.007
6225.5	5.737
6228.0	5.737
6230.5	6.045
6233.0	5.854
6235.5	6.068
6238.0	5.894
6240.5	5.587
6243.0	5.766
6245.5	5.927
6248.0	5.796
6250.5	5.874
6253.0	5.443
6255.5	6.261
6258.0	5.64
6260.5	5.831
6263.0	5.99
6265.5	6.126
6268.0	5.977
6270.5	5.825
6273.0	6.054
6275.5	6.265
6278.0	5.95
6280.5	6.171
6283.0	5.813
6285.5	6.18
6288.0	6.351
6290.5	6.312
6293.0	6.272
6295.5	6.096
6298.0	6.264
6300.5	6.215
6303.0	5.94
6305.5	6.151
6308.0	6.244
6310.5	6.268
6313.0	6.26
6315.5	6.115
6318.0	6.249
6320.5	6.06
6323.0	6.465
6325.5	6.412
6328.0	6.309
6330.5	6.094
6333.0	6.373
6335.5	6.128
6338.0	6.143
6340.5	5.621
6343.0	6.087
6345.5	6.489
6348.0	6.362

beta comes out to 0.5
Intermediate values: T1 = 3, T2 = 6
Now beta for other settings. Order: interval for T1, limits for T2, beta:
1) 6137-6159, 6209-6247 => 2.0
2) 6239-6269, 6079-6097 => 0.0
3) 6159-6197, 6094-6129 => 0.0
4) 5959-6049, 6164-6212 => 1.6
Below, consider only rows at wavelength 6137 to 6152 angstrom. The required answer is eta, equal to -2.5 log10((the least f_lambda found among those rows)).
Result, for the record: -1.93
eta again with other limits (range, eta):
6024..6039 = -1.90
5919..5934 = -1.93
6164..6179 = -1.89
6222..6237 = -1.90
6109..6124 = -1.99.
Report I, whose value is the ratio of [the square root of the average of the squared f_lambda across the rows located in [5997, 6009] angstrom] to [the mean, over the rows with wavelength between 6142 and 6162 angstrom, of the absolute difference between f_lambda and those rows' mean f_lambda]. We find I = 37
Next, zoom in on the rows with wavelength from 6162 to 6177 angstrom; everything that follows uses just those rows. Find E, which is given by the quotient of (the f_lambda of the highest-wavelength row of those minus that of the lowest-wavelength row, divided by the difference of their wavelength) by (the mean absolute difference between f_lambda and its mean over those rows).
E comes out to 0.16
